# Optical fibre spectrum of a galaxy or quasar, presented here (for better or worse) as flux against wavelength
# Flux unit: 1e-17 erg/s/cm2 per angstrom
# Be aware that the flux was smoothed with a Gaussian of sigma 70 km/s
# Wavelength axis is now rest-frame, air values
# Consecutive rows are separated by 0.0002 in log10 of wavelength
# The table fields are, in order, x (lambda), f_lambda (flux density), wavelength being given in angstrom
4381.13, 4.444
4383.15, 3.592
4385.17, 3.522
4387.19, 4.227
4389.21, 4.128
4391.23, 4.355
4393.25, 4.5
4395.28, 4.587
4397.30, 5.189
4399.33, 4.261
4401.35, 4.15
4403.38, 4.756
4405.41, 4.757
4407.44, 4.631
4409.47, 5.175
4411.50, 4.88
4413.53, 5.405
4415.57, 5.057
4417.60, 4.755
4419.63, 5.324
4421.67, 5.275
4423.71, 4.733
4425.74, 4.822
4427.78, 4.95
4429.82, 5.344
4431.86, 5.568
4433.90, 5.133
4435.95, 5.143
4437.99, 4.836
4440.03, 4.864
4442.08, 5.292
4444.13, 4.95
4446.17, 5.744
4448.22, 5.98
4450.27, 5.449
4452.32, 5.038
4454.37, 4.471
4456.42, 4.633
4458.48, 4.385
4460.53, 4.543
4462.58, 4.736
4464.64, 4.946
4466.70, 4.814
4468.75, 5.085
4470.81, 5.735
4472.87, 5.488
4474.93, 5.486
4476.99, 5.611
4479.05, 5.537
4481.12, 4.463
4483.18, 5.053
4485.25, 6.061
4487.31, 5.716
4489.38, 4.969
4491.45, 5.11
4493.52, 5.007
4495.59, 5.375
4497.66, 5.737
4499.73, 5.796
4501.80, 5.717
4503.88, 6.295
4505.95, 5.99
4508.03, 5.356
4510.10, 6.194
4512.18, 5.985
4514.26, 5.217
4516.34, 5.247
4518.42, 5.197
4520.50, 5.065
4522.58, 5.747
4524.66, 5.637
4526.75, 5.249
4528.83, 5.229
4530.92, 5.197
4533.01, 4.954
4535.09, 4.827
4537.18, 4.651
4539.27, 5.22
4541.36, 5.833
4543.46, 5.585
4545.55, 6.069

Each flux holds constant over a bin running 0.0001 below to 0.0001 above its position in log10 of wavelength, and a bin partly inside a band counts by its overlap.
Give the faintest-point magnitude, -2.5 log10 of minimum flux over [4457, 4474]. -1.60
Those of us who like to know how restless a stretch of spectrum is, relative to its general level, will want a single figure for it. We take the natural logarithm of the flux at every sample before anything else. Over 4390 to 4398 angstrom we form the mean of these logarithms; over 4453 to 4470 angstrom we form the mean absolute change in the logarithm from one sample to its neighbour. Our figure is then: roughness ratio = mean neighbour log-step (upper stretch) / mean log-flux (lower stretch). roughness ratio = 0.027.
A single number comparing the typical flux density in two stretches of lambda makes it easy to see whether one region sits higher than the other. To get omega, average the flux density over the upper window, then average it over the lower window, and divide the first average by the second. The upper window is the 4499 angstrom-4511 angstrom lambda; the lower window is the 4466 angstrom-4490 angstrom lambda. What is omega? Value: 1.10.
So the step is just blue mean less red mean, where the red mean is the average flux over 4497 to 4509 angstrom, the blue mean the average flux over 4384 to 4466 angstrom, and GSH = -1.0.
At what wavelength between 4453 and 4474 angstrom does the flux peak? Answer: 4470.81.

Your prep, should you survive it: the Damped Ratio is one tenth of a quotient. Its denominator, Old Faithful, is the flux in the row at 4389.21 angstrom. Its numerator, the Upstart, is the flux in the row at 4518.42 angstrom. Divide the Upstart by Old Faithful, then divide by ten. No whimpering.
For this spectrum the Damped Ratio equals 0.126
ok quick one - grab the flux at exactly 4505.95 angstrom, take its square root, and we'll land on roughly 2.45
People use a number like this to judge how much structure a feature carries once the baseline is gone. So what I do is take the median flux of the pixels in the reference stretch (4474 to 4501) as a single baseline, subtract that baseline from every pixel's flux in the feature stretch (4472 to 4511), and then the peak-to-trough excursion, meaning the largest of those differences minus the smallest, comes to 1.83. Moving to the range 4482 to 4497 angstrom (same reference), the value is 1.09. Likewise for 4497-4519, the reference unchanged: 1.10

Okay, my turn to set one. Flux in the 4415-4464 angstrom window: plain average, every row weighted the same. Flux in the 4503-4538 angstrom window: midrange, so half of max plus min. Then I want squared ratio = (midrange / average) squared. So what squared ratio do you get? 1.18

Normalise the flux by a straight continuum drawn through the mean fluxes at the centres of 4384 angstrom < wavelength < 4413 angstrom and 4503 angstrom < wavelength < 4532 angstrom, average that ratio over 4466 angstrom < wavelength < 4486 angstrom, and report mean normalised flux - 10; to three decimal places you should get -8.971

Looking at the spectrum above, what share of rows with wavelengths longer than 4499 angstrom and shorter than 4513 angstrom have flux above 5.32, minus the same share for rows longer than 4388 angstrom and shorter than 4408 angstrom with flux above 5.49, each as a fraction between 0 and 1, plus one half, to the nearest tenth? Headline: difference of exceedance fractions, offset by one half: 1.5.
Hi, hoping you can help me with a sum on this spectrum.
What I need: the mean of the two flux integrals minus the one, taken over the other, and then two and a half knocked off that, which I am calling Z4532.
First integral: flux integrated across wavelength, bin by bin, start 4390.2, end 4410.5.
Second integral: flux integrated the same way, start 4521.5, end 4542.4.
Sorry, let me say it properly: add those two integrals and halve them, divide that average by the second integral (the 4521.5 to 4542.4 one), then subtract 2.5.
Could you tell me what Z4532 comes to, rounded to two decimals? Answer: -1.57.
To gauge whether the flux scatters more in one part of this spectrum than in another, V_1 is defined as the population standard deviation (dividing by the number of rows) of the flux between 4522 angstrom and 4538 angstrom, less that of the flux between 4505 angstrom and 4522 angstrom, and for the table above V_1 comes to -0.07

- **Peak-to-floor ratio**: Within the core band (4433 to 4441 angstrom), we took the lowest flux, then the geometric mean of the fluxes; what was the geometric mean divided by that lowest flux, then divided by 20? 0.0516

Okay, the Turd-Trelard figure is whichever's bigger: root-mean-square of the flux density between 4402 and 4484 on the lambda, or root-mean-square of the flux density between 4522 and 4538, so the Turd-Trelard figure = 5.2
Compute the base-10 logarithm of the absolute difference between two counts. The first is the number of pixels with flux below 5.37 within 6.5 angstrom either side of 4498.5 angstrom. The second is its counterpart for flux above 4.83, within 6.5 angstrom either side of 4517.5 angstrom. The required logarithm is 0.7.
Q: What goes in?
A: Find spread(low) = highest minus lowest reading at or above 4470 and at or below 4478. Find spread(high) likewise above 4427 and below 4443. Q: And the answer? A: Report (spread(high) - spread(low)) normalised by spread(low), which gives 1.9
